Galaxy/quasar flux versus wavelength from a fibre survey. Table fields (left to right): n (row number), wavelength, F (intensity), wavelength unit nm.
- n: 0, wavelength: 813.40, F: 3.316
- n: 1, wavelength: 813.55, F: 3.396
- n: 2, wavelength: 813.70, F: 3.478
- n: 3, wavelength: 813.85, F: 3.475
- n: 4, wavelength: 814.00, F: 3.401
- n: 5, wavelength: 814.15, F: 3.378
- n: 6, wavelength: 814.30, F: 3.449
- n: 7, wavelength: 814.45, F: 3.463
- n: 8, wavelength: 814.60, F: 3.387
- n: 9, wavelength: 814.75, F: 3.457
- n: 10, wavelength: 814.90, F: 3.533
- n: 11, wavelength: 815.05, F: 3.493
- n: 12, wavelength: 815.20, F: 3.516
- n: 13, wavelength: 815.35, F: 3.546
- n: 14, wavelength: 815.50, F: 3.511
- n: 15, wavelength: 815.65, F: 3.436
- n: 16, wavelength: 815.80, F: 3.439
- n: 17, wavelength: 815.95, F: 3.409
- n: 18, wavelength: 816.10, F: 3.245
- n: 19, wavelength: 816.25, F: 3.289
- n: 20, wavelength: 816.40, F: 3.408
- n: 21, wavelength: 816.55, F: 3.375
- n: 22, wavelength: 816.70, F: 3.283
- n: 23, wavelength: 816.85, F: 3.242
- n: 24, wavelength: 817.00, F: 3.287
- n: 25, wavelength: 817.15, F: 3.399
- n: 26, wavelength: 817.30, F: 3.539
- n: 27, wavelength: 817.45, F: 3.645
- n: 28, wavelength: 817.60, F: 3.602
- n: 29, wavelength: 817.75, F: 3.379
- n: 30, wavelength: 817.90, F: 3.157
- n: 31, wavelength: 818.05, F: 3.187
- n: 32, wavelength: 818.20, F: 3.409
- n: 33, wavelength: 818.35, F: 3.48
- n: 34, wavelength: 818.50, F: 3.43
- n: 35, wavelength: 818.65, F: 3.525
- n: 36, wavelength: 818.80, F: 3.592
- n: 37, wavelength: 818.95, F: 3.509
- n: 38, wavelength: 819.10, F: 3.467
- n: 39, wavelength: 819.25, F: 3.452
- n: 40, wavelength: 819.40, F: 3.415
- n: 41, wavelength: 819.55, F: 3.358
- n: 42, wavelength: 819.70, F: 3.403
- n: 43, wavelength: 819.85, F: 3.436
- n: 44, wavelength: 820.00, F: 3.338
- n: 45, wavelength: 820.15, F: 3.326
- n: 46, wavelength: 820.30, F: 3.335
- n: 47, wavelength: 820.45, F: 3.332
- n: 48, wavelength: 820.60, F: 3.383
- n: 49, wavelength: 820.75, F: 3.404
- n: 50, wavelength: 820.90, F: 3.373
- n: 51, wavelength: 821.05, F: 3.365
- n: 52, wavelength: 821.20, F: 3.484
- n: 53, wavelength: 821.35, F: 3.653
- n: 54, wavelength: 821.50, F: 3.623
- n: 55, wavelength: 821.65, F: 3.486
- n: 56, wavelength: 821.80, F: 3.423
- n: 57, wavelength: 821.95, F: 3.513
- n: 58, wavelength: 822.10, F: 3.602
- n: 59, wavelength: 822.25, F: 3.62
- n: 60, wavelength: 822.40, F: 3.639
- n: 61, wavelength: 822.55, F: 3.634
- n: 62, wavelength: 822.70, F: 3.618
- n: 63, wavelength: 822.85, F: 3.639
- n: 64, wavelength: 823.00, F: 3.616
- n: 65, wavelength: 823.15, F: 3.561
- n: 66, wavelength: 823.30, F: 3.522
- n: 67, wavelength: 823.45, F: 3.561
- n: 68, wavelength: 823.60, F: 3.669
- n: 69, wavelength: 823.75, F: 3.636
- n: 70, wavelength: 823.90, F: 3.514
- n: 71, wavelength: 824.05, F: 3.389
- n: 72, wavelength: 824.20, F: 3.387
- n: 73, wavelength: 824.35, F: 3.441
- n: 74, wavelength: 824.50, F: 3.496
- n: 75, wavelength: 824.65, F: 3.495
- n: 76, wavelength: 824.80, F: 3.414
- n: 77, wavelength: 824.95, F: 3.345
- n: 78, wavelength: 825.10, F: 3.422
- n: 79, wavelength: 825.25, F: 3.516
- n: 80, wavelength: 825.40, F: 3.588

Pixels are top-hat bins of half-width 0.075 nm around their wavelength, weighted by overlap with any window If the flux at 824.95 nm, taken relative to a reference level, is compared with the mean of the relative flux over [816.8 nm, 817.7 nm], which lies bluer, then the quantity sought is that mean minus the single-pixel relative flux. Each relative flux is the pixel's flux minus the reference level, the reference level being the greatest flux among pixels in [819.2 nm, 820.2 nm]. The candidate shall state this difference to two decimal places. 0.11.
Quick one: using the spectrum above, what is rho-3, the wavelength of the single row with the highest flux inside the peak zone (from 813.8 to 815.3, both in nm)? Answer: 814.90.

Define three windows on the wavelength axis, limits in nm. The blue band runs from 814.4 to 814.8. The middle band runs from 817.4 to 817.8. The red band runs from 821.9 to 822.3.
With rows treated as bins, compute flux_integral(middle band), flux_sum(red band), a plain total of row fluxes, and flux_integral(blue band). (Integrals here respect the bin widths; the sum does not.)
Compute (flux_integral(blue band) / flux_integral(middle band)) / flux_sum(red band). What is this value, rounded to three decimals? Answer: 0.090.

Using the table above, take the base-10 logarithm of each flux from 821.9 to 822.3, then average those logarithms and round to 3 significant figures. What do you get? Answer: 0.554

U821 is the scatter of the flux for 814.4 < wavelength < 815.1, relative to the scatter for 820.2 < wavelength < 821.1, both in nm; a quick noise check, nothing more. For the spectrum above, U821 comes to 1.9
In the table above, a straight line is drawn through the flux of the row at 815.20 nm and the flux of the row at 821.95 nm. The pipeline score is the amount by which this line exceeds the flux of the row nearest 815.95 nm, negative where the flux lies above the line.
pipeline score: 0.11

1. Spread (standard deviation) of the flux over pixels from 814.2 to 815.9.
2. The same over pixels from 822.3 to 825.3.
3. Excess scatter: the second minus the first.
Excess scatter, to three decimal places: 0.052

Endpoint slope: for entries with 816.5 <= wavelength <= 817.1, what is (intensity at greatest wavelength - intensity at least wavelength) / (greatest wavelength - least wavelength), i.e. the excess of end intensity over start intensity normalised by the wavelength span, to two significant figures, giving -0.20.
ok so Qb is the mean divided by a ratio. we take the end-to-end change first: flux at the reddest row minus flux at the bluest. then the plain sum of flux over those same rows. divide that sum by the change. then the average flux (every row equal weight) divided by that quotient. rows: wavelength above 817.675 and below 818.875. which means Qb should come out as 0.027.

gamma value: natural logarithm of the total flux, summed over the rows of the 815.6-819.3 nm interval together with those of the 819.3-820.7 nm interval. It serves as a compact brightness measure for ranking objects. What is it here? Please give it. 4.7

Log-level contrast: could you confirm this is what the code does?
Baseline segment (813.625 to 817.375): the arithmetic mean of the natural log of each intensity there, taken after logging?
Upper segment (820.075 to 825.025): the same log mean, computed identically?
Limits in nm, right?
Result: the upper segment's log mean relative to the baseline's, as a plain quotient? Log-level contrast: 1.02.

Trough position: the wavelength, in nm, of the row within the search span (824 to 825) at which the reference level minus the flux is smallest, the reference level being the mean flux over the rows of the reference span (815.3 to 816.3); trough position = 824.50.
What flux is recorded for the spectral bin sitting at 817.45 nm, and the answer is 3.645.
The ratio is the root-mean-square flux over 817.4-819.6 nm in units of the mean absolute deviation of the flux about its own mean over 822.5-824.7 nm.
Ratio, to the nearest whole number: 45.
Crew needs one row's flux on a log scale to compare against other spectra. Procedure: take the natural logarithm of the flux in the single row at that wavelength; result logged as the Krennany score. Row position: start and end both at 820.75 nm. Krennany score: 1.22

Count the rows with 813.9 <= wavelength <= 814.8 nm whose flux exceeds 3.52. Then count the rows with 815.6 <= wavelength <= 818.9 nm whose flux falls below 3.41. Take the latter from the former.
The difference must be -13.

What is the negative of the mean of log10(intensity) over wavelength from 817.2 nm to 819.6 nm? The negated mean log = -0.537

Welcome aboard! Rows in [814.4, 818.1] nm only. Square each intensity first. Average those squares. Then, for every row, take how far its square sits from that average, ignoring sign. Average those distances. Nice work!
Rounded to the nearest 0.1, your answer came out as 0.7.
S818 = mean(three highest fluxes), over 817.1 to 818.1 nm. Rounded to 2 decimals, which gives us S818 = 3.60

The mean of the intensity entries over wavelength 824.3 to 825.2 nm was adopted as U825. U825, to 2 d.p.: 3.44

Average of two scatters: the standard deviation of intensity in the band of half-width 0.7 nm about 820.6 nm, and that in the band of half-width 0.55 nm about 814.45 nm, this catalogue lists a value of 0.05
